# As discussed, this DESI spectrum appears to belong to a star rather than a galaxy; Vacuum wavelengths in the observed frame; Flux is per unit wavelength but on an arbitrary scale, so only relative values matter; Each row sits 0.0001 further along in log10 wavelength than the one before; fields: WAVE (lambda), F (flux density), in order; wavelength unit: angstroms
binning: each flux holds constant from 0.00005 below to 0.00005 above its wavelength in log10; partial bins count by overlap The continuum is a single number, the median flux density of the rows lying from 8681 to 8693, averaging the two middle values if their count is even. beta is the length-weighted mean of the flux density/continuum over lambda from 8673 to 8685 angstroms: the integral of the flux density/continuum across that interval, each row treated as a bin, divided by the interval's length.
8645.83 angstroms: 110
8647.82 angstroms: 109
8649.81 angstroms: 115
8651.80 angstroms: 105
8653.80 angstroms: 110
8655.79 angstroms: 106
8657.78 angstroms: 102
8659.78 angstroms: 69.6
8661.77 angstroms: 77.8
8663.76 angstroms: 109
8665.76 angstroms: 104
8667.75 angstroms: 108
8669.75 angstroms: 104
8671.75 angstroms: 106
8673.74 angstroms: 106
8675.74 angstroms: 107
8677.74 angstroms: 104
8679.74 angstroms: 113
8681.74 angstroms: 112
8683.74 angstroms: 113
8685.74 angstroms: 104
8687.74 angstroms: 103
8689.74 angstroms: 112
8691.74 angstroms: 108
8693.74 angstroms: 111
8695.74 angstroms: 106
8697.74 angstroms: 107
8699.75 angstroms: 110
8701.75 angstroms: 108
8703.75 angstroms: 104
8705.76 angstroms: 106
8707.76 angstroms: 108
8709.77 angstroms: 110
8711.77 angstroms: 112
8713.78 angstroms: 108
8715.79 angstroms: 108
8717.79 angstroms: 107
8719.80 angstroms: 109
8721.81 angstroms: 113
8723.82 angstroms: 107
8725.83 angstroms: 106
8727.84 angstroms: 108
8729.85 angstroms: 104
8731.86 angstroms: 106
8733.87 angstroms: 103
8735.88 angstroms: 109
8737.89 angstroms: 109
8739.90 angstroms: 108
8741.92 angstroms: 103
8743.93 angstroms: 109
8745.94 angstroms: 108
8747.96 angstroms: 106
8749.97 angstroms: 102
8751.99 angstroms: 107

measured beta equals 0.99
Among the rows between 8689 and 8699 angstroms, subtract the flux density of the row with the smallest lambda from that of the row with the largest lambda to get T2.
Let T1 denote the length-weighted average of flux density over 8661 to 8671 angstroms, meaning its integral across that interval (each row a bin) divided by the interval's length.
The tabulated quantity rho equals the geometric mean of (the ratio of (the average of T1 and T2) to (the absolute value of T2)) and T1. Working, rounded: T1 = 101.2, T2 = -5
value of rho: 31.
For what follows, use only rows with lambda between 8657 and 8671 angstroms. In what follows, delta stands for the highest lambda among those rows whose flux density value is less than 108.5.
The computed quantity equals 8669.75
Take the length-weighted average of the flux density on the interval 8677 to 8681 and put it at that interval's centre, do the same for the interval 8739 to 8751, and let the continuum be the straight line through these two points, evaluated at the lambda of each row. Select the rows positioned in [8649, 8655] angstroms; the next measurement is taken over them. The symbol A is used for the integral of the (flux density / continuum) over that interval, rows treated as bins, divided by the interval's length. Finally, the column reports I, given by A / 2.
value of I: 0.498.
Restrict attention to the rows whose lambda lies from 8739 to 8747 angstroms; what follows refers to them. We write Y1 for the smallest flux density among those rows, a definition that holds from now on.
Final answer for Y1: 103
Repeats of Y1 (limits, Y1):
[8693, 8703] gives 106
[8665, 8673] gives 104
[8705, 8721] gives 106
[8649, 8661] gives 69.6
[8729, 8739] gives 103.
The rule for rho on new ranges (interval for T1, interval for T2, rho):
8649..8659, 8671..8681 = 29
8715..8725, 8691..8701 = 55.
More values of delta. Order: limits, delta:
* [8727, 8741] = 8739.90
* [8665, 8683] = 8677.74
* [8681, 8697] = 8695.74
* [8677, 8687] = 8685.74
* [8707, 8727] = 8725.83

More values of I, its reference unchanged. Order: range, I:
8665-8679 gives 0.484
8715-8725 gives 0.508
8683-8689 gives 0.491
